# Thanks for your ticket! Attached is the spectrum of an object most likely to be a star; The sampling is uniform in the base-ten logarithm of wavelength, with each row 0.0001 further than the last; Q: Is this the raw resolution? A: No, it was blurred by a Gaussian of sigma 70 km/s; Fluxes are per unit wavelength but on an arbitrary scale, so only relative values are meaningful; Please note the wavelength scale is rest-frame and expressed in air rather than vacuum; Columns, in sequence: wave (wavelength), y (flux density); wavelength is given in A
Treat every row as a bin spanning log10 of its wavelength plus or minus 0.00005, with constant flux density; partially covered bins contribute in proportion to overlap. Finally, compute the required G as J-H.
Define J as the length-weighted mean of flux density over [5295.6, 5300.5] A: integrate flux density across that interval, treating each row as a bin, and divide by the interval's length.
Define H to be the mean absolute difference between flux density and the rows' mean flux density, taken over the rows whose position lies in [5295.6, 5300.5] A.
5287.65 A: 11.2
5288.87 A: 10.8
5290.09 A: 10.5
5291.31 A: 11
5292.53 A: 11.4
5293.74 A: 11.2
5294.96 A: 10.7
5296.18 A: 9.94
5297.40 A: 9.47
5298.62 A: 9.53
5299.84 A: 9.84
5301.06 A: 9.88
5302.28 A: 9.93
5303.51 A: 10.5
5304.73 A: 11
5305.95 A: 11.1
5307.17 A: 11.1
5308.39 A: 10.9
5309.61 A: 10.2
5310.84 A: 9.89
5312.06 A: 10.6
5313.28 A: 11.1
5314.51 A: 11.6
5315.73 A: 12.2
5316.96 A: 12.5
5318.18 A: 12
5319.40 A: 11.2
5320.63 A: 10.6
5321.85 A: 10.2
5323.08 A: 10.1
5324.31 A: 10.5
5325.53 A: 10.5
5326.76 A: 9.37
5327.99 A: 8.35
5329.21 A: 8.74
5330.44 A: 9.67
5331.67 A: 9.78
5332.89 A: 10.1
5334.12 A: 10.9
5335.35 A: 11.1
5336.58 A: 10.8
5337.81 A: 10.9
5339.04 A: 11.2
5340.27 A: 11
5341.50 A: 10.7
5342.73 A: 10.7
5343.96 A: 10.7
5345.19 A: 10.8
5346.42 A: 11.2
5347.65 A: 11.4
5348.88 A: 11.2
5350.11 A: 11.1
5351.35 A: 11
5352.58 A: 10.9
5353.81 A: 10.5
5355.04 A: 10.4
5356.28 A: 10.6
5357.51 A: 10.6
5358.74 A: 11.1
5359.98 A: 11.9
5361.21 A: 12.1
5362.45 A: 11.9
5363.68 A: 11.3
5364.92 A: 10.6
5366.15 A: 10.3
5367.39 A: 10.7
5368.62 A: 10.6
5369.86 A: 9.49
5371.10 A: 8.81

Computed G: 9.5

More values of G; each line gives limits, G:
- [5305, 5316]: 10.4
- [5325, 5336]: 9.1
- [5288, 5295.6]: 10.7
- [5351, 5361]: 10.6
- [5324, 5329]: 8.7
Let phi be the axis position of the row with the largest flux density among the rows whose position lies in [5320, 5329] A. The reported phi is 5320.63 A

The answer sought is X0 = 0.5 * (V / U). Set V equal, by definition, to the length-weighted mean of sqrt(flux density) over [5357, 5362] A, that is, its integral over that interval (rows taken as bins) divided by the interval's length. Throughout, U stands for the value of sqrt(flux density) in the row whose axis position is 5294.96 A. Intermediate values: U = 3.27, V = 3.38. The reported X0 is 0.517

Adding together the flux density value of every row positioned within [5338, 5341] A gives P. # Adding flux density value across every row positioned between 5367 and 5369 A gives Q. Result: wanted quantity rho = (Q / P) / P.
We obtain 0.0432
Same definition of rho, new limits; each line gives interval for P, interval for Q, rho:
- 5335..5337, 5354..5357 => 0.0438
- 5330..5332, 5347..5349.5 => 0.0597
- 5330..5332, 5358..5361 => 0.0608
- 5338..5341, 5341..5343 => 0.0434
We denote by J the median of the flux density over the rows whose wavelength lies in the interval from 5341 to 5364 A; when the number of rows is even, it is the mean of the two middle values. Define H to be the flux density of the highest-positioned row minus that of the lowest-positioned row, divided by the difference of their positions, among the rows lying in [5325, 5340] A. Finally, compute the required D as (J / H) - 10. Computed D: 202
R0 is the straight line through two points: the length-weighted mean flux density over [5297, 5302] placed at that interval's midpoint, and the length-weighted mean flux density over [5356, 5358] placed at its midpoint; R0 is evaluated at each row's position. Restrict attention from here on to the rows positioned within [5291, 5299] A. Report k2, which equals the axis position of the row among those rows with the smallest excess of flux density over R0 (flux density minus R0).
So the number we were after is 5297.40 A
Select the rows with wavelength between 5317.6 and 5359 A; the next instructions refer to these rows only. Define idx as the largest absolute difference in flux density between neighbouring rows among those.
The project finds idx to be 1.1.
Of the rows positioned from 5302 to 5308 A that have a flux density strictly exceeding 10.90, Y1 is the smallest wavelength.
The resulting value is 5304.73 A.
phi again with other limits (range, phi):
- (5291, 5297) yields 5292.53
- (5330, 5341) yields 5339.04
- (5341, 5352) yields 5347.65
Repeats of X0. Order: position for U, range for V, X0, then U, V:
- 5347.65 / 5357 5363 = 0.502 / 3.38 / 3.39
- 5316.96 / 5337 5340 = 0.469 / 3.54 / 3.32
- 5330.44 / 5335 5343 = 0.531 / 3.11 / 3.30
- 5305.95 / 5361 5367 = 0.501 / 3.33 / 3.34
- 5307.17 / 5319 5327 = 0.483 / 3.33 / 3.22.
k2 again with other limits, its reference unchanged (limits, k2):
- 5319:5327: 5326.76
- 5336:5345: 5343.96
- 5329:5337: 5329.21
